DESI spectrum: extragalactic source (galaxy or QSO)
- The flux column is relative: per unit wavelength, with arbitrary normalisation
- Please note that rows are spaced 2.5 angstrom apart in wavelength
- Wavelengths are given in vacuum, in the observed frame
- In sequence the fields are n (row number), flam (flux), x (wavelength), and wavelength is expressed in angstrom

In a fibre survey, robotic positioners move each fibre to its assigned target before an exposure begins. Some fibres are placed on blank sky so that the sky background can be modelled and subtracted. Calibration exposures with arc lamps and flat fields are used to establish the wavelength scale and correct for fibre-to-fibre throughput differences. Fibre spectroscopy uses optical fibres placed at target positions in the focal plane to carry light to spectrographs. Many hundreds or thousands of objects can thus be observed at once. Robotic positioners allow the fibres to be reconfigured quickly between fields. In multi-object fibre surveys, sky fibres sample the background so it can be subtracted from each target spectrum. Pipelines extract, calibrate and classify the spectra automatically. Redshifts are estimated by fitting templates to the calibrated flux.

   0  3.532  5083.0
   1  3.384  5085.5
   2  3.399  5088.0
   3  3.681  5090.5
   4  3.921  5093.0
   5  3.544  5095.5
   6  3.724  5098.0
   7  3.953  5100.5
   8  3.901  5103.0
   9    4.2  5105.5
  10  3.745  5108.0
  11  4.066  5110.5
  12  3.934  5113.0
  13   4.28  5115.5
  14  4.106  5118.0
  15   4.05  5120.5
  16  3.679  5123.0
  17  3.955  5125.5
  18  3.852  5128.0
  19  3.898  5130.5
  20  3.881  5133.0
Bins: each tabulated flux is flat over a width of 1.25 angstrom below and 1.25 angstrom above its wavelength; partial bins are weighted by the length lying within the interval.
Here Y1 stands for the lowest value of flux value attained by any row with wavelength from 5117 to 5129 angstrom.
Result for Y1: 3.679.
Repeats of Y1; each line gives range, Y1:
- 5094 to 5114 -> 3.544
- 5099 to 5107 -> 3.901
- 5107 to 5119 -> 3.745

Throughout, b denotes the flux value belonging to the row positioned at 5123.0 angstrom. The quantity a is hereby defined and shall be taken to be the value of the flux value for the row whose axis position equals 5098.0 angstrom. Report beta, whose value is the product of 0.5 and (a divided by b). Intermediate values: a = 3.724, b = 3.679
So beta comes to 0.506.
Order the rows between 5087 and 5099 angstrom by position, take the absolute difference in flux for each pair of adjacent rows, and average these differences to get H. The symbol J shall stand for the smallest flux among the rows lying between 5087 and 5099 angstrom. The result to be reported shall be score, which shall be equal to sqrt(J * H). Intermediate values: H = 0.27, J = 3.399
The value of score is 0.96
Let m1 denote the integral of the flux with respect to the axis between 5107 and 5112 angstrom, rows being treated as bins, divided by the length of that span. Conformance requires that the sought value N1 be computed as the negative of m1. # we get -3.91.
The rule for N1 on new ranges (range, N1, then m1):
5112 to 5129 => -3.98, 3.98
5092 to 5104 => -3.80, 3.80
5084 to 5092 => -3.50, 3.50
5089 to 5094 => -3.77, 3.77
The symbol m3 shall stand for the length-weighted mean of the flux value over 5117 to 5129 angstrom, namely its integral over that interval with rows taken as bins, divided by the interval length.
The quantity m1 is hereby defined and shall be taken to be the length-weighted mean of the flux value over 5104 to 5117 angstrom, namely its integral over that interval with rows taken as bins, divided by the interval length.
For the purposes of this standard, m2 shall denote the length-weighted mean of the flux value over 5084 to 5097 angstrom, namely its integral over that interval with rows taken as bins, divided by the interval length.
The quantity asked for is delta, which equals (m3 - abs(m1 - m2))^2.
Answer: 12.0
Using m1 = 4.04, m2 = 3.59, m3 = 3.93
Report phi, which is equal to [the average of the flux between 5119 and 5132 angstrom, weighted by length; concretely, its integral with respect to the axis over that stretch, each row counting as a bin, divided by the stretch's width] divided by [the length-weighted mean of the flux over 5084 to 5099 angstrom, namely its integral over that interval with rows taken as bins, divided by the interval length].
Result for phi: 1.08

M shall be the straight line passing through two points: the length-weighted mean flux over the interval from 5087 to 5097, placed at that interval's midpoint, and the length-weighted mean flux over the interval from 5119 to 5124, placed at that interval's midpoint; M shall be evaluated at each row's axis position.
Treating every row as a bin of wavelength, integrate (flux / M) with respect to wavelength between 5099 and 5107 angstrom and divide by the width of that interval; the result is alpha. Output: 1.07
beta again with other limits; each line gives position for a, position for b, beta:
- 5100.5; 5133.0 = 0.509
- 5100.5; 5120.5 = 0.488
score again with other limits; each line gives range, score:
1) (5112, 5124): 0.93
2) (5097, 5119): 0.97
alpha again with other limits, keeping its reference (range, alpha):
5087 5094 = 1.01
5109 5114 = 1.05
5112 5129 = 1.03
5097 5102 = 1.04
